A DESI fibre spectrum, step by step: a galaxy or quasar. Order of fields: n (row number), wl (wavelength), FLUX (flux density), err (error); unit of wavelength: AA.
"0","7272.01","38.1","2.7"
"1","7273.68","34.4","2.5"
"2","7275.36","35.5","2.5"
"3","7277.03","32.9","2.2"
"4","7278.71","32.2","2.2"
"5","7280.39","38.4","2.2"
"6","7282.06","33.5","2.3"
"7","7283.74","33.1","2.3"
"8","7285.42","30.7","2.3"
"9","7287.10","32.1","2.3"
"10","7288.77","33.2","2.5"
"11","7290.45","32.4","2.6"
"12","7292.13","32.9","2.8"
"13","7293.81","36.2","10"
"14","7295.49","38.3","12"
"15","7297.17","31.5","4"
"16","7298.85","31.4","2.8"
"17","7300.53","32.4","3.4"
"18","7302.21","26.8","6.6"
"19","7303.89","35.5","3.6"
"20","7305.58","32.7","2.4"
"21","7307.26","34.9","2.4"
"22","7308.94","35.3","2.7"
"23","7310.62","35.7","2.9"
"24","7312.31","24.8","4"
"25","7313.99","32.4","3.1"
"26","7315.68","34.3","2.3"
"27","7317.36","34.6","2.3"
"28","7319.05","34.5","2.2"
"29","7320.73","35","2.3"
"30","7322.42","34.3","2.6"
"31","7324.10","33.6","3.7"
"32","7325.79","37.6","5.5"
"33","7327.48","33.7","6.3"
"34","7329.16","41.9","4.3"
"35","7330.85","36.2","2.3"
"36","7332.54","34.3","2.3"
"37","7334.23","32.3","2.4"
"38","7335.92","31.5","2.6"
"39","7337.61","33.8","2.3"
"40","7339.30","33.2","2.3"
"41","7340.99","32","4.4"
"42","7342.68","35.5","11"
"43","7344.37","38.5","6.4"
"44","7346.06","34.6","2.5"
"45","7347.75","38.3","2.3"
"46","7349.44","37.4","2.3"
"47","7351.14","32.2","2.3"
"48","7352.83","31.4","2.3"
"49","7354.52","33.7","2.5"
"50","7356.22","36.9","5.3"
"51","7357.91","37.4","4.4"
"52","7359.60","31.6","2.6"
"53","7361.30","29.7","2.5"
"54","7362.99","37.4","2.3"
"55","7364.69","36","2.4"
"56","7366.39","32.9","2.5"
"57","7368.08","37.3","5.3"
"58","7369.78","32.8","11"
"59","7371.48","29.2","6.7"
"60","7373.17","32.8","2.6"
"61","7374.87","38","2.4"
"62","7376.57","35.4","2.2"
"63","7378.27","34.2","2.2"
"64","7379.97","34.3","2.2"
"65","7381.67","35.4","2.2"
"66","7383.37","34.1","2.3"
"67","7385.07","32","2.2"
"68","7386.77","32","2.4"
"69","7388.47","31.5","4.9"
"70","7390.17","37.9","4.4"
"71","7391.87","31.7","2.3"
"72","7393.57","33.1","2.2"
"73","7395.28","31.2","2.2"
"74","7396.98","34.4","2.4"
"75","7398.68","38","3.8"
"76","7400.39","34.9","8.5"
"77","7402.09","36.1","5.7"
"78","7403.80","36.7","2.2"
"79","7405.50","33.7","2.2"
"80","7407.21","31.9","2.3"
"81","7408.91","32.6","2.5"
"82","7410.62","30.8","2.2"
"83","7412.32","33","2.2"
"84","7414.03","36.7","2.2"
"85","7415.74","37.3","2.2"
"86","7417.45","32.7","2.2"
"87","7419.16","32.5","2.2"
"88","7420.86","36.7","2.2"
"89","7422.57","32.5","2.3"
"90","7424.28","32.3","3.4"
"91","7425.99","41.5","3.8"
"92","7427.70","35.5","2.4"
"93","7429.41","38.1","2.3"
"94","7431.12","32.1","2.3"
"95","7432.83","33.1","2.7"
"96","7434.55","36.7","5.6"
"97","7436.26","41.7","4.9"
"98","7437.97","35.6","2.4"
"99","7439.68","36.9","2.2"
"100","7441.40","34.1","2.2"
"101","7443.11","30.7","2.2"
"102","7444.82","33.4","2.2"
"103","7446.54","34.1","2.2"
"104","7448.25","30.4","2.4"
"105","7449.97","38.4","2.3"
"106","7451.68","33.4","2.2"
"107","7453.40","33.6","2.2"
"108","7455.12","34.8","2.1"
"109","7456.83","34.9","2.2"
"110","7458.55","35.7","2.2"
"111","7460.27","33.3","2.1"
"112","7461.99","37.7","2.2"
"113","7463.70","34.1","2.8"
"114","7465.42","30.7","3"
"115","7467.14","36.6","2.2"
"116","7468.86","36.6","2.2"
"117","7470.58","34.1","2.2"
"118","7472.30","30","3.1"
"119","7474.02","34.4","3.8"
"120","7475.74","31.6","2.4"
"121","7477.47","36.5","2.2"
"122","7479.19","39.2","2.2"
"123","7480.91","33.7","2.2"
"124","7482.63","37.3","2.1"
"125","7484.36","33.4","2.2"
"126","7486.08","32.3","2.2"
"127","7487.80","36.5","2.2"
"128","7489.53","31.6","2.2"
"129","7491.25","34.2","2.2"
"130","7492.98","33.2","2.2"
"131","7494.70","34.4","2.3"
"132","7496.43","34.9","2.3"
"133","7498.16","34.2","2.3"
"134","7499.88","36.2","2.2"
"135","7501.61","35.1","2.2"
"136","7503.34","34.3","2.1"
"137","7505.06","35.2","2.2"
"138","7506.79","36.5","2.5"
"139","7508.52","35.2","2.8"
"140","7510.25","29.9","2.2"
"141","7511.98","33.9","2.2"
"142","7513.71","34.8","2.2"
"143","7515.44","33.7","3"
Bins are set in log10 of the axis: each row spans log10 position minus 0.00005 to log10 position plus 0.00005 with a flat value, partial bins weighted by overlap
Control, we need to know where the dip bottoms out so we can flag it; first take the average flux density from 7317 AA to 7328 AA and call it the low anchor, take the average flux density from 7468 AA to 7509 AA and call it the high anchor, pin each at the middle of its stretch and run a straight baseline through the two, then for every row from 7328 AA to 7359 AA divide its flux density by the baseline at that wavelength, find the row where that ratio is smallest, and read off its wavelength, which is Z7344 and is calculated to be 7352.83 AA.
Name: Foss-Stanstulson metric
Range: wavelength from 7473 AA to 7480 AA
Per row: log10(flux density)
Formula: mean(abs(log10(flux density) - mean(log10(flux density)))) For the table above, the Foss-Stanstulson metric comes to 0.030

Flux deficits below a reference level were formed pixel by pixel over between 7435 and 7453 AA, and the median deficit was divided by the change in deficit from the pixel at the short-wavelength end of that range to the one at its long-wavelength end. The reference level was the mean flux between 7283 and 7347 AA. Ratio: -0.04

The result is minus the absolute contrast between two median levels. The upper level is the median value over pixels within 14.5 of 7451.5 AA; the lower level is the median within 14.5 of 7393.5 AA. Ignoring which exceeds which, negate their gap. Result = 0.0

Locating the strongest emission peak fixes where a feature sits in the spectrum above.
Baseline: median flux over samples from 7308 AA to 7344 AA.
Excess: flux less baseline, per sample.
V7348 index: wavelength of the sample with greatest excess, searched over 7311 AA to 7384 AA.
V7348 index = 7329.16 AA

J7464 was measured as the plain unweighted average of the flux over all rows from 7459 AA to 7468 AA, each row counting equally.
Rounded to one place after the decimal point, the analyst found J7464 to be 34.5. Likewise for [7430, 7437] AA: 35.9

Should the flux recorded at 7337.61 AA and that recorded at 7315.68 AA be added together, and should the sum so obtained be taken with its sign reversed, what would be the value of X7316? -68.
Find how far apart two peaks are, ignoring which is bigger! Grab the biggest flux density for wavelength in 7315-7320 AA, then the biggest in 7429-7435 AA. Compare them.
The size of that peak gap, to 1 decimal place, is 3.5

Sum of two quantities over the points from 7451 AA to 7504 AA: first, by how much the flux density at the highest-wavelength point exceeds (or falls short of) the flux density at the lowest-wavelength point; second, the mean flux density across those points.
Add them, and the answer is 35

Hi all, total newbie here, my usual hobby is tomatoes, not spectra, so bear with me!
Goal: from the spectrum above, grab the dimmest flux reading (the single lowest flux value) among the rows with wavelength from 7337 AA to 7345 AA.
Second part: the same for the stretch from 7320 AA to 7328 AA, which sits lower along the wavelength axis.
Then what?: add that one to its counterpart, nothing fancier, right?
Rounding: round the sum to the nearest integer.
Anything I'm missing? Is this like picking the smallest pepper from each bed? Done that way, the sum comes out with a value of 66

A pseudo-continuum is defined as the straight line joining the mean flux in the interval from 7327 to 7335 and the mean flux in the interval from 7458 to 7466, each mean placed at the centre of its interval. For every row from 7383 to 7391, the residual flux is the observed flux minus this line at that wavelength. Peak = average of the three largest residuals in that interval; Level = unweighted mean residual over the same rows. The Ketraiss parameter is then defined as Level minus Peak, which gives -1.2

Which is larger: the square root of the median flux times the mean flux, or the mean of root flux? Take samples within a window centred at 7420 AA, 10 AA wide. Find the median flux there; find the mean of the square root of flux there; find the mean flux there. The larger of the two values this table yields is 33.3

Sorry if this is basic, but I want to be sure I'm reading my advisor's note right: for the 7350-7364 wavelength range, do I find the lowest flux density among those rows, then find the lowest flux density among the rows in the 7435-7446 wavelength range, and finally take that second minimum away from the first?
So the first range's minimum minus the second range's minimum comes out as -1.0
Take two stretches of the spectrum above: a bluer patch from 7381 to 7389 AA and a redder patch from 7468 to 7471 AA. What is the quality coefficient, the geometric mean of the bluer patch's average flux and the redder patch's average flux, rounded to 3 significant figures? 34.2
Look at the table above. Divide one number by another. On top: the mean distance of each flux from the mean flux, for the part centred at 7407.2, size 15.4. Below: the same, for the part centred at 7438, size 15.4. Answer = 0.73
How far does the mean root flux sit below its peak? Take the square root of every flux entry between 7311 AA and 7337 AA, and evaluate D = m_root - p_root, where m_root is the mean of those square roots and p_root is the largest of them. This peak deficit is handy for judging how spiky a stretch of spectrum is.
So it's -0.64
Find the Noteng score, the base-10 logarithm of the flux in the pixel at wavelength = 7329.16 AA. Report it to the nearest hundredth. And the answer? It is 1.62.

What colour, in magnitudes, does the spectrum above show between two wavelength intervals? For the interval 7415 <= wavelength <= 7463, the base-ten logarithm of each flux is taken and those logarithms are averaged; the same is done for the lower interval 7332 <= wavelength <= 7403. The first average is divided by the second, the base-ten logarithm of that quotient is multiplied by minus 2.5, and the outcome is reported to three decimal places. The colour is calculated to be -0.007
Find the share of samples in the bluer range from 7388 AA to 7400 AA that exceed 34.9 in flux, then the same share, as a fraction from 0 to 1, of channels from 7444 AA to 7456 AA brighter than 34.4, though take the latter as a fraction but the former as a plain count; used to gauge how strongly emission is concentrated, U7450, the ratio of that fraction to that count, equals 0.14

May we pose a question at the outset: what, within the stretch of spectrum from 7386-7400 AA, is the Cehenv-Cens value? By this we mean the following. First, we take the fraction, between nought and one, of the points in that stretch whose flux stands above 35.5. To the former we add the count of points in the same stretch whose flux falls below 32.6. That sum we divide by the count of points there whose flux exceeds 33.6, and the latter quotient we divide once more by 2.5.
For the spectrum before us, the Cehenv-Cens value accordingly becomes 0.57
